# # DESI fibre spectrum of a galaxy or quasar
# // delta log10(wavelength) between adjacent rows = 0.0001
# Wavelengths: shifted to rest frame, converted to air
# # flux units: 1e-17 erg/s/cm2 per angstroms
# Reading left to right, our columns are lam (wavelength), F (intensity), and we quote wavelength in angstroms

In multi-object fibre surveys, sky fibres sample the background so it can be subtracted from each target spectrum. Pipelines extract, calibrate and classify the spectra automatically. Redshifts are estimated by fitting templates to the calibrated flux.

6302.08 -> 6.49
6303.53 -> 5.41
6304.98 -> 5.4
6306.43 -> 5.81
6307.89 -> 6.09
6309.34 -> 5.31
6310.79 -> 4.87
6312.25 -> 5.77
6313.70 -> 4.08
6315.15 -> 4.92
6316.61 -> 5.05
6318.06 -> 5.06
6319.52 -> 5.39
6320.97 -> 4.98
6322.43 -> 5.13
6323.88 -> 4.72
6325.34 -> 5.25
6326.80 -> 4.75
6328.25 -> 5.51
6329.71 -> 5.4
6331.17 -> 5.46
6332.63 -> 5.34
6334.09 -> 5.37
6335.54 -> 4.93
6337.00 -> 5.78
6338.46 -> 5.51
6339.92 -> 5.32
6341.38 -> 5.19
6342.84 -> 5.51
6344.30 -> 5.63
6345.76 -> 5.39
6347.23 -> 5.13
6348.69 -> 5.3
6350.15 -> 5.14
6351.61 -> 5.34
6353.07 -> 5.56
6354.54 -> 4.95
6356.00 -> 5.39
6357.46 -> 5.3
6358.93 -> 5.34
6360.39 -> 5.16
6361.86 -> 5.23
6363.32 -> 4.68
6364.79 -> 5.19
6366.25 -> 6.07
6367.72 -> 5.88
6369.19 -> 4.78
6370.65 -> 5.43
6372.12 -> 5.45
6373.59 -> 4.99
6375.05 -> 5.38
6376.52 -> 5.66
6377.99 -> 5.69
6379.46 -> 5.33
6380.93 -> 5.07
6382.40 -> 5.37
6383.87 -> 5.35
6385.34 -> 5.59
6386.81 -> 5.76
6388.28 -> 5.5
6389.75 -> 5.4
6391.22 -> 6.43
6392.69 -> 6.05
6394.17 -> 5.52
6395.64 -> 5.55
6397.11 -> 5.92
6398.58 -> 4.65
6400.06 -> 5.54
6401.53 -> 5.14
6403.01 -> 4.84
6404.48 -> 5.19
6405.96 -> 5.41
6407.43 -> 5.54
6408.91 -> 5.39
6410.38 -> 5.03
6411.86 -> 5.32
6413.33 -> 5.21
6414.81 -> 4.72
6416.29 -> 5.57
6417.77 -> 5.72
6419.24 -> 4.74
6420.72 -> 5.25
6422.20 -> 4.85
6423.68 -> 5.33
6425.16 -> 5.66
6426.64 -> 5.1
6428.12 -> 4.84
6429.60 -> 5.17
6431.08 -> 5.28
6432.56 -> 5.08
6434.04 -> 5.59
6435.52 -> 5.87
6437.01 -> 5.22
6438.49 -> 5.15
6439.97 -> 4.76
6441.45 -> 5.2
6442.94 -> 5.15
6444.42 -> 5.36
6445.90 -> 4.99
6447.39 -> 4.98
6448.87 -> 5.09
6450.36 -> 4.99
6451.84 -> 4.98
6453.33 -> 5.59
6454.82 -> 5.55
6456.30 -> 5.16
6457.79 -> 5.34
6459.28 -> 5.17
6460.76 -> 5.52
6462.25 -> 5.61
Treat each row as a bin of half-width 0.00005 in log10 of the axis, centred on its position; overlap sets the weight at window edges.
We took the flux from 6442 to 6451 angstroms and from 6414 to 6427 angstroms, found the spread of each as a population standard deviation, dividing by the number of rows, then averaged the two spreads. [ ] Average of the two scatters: 0.25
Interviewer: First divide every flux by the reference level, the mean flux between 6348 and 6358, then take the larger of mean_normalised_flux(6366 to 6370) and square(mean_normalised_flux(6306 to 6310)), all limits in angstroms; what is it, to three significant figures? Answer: 1.18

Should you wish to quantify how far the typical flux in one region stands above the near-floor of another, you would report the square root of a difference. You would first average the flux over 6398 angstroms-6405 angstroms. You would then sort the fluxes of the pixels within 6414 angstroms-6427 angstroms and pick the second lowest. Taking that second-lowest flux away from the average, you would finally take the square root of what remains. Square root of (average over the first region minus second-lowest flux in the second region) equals 0.6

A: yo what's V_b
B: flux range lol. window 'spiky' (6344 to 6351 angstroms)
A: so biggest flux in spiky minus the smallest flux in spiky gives 0.50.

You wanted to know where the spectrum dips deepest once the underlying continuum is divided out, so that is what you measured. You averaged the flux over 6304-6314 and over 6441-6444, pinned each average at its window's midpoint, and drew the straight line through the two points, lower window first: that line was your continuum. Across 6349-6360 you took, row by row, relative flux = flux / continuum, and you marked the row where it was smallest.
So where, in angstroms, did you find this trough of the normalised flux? 6354.54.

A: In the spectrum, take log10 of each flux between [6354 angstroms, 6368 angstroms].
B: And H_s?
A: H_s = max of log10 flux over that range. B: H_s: 0.78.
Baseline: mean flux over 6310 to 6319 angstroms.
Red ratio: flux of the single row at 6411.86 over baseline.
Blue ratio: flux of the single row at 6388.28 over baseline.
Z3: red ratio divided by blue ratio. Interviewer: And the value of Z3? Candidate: 0.97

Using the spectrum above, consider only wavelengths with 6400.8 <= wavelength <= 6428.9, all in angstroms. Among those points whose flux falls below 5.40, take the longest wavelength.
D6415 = 6428.12 angstroms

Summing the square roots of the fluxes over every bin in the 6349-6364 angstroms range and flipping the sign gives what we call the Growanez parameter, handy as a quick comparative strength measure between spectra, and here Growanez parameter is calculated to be -22.8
